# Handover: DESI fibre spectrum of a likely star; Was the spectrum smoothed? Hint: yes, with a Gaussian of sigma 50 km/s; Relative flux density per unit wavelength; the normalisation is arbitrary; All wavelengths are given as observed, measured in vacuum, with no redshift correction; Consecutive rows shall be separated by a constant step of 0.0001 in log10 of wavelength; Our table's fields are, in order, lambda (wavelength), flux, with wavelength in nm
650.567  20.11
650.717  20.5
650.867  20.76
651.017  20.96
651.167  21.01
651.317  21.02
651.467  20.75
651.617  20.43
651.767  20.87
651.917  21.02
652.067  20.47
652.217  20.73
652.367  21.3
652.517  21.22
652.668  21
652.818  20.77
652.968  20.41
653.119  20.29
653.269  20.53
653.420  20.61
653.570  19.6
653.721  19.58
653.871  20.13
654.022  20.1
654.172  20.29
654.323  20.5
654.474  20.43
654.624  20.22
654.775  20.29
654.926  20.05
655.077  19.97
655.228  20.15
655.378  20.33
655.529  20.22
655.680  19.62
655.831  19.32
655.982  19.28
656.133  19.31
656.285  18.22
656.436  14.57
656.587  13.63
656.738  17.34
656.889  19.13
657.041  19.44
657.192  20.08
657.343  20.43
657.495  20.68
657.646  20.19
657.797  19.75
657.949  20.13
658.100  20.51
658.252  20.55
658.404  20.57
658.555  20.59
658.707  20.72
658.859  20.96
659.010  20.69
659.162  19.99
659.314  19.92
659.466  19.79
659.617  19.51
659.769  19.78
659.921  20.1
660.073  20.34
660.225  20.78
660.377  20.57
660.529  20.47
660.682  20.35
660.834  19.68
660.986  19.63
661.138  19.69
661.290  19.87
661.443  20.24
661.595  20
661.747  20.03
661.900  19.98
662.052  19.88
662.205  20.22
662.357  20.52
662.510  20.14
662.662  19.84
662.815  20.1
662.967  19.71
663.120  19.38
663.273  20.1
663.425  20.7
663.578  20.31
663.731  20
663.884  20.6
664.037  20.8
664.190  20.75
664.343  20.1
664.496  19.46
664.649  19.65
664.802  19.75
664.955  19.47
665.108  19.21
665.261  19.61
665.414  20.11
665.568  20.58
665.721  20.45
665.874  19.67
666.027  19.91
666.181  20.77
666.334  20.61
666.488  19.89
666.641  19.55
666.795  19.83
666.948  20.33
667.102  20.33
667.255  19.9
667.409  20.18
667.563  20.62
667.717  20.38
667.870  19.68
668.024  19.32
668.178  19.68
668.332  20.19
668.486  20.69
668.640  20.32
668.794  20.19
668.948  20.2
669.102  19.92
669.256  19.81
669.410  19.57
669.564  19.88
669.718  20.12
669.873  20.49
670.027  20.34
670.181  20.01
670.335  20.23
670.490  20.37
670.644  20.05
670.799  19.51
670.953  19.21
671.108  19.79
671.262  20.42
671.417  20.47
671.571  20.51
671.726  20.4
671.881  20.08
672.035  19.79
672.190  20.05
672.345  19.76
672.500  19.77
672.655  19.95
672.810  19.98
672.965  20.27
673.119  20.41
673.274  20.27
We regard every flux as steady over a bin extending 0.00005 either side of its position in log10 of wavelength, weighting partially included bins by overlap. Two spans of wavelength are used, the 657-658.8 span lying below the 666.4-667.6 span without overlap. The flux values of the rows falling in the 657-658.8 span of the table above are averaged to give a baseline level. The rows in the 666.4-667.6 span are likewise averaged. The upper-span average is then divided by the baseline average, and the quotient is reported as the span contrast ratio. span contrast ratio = 0.99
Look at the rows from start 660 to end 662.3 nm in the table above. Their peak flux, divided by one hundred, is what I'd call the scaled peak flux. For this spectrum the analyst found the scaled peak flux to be 0.208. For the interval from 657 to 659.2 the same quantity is 0.210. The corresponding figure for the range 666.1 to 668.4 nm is 0.208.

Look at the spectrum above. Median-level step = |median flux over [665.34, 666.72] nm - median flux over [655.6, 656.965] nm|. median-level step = 0.98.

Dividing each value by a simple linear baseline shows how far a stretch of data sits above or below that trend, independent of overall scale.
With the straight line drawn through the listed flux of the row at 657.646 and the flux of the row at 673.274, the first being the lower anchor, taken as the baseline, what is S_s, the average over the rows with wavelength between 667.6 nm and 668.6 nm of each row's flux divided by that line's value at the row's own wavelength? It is 0.99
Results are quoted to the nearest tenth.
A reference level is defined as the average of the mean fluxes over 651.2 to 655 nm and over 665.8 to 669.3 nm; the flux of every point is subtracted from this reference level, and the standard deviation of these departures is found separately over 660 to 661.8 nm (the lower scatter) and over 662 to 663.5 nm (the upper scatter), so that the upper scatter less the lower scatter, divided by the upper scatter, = 0.0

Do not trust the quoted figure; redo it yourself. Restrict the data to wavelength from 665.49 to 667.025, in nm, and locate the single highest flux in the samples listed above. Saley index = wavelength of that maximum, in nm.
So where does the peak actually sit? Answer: 666.181 nm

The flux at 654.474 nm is 20.43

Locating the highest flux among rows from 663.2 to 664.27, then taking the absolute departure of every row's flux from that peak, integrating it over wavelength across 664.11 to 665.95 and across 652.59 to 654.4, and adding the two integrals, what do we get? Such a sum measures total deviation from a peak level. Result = 2.58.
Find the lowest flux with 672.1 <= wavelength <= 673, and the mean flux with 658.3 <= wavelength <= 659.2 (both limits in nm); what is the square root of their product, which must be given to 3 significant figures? 20.2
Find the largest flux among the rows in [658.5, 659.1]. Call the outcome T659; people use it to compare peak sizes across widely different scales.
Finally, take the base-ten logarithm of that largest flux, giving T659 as 1.32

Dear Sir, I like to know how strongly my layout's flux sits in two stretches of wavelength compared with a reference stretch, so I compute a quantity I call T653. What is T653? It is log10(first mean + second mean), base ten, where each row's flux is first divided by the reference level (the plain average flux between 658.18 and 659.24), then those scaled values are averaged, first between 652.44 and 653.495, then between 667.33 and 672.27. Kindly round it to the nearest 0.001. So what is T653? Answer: 0.297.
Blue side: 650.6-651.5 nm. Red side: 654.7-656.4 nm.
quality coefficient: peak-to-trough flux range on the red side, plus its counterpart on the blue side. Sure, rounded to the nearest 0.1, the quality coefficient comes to 2.6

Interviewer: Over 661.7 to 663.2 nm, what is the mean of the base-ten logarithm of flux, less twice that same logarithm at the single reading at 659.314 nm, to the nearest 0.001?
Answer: -1.298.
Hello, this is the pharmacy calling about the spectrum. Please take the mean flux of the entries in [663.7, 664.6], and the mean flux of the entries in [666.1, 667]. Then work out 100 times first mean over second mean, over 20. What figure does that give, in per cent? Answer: 5.03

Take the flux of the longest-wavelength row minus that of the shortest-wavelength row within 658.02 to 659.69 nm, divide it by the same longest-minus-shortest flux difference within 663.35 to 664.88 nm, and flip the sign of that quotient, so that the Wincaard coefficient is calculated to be -1.1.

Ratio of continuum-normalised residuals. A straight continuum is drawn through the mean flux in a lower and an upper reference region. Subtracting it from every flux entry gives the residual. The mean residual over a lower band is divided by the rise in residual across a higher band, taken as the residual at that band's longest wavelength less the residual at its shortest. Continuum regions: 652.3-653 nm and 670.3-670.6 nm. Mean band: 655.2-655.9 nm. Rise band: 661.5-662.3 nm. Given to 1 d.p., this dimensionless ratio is -3.8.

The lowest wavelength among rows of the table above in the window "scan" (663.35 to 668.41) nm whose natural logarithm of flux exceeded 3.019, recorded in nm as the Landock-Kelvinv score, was 663.425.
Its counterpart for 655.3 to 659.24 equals 657.495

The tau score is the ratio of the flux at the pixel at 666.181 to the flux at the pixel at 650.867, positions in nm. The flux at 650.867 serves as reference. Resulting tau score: 1.000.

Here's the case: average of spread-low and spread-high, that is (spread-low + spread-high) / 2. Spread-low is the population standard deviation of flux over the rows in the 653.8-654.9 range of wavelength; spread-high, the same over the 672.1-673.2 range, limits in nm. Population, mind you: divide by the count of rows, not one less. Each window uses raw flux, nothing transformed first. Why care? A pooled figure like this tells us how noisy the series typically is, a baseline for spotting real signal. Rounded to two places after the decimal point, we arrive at 0.18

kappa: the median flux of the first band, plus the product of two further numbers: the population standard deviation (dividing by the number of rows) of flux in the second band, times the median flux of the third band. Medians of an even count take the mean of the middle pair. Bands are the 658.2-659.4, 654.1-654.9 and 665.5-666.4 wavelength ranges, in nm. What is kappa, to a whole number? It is 23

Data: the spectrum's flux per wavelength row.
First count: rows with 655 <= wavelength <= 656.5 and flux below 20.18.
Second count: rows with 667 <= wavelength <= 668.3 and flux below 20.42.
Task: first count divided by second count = 1.1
